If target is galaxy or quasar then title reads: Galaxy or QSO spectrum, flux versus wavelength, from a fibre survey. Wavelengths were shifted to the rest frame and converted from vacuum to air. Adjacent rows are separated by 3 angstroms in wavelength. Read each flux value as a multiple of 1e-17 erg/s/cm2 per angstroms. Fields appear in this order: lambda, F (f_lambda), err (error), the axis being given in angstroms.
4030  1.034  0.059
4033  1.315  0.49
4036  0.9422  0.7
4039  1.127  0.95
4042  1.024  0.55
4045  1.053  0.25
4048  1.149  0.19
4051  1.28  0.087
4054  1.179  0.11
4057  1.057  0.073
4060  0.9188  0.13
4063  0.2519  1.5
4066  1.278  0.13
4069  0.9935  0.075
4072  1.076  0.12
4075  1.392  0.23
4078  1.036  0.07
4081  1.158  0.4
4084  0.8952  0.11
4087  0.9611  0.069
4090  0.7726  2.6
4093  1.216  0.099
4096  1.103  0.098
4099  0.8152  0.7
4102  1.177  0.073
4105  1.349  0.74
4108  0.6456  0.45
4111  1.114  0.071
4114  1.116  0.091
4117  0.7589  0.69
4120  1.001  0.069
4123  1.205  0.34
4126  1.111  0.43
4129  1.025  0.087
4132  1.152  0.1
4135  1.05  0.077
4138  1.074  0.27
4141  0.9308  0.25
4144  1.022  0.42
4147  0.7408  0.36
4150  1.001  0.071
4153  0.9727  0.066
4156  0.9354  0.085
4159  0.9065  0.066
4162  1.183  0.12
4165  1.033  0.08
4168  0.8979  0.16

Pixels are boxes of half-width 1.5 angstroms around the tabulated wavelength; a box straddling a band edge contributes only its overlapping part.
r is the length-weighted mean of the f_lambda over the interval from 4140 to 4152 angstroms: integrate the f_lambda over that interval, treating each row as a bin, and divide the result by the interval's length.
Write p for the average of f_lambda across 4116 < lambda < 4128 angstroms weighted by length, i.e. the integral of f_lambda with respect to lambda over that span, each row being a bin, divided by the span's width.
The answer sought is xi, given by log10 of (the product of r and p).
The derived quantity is -0.021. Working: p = 1.03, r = 0.93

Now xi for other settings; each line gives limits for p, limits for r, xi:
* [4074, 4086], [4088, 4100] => 0.035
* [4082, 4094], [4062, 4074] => -0.042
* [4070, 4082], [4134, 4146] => 0.067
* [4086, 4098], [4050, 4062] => 0.031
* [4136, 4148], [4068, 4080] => 0.033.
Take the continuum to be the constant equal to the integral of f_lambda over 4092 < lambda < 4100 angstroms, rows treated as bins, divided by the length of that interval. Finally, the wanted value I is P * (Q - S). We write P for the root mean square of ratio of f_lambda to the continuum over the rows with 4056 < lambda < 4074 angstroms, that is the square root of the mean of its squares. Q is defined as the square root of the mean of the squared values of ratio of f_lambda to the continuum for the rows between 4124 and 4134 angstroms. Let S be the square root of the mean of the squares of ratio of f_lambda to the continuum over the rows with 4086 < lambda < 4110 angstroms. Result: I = 0.06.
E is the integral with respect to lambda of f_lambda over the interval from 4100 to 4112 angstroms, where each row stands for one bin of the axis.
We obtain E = 12.7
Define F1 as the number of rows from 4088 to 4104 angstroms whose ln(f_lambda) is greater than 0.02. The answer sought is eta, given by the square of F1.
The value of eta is 9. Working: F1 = 3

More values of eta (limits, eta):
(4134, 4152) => 9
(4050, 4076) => 36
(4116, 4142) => 36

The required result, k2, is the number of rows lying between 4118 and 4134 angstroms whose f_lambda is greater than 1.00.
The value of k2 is 5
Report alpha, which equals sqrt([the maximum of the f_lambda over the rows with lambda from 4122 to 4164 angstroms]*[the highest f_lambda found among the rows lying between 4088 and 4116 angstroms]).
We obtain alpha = 1.27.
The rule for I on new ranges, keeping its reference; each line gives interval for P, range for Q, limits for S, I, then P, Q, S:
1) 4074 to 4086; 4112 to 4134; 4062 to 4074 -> 0.08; 1.08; 1.01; 0.93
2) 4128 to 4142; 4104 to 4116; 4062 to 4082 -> 0.00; 1.00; 1.04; 1.03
